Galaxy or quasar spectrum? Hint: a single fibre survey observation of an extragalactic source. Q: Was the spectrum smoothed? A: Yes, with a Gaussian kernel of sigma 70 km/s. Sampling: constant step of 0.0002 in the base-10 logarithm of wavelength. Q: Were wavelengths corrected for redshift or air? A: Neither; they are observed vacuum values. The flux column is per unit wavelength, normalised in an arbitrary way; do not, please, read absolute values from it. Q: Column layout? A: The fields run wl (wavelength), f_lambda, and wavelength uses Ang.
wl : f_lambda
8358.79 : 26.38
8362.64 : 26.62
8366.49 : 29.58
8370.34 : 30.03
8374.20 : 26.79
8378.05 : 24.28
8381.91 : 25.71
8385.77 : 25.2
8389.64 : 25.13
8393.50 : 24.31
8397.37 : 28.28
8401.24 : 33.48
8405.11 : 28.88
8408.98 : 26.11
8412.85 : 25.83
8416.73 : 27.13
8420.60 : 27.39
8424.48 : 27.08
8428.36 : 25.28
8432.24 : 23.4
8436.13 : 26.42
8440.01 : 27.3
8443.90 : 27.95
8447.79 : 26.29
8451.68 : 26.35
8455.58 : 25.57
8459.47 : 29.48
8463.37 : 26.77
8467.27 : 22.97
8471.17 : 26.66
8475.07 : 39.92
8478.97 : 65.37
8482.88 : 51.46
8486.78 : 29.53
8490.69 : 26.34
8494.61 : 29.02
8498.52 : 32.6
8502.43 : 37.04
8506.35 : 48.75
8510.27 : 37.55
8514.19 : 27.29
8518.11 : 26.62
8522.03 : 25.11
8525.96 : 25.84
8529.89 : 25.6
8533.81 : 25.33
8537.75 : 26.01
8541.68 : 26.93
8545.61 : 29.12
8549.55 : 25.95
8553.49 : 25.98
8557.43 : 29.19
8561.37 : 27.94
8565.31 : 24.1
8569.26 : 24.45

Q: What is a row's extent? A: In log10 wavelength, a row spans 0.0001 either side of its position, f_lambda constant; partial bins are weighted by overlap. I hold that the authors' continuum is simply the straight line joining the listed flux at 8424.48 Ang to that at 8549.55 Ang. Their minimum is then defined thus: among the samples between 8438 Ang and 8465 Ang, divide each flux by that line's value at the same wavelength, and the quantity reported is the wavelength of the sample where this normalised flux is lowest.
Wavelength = 8455.58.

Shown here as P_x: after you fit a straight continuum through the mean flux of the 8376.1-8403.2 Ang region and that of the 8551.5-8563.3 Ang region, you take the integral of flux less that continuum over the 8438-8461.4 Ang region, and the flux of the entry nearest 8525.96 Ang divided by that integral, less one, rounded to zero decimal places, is 7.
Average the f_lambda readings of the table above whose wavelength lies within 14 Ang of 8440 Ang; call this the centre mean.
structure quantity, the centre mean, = 26.1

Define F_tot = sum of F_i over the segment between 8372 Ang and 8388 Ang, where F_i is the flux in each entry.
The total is 102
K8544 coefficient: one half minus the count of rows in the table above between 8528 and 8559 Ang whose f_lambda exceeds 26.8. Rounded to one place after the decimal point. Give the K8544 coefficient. -2.5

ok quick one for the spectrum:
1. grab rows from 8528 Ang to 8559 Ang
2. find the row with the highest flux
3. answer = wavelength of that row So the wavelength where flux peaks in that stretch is 8557.43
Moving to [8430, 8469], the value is 8459.47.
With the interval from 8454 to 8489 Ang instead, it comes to 8478.97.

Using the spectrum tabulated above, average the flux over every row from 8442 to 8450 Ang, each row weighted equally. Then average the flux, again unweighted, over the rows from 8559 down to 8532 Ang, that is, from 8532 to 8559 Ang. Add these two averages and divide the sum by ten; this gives 5.4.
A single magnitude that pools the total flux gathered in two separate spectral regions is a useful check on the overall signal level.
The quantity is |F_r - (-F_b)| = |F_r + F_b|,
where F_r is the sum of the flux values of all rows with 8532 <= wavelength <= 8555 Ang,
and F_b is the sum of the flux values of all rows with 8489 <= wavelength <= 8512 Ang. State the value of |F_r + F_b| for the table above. 371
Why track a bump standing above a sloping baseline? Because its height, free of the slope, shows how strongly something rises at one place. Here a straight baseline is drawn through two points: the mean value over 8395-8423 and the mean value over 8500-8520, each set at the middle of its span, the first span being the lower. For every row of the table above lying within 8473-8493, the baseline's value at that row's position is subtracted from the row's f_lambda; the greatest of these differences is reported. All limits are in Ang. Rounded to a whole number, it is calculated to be 32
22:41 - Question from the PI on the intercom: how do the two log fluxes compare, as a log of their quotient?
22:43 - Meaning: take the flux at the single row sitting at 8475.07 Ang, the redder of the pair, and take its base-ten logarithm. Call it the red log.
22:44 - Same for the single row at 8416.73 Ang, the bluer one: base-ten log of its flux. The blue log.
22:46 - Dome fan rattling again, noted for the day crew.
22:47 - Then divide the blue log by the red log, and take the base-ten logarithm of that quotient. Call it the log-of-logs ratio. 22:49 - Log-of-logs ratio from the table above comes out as -0.048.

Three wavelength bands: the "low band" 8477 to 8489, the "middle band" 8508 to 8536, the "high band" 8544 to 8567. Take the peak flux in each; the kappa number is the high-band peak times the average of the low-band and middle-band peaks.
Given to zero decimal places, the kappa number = 1502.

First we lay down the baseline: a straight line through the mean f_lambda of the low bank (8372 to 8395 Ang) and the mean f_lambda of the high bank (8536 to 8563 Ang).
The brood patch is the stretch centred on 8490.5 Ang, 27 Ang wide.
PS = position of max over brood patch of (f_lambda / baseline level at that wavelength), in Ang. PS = 8478.97 Ang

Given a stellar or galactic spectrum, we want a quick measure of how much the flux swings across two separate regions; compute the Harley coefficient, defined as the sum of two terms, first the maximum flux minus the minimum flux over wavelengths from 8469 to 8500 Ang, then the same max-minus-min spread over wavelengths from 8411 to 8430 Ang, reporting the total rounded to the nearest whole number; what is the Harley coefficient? 41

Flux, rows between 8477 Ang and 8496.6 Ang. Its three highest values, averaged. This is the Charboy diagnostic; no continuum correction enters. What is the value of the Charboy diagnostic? 49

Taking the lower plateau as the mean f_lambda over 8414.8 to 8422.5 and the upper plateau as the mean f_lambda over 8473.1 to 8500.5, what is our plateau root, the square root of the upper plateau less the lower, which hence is 3.45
